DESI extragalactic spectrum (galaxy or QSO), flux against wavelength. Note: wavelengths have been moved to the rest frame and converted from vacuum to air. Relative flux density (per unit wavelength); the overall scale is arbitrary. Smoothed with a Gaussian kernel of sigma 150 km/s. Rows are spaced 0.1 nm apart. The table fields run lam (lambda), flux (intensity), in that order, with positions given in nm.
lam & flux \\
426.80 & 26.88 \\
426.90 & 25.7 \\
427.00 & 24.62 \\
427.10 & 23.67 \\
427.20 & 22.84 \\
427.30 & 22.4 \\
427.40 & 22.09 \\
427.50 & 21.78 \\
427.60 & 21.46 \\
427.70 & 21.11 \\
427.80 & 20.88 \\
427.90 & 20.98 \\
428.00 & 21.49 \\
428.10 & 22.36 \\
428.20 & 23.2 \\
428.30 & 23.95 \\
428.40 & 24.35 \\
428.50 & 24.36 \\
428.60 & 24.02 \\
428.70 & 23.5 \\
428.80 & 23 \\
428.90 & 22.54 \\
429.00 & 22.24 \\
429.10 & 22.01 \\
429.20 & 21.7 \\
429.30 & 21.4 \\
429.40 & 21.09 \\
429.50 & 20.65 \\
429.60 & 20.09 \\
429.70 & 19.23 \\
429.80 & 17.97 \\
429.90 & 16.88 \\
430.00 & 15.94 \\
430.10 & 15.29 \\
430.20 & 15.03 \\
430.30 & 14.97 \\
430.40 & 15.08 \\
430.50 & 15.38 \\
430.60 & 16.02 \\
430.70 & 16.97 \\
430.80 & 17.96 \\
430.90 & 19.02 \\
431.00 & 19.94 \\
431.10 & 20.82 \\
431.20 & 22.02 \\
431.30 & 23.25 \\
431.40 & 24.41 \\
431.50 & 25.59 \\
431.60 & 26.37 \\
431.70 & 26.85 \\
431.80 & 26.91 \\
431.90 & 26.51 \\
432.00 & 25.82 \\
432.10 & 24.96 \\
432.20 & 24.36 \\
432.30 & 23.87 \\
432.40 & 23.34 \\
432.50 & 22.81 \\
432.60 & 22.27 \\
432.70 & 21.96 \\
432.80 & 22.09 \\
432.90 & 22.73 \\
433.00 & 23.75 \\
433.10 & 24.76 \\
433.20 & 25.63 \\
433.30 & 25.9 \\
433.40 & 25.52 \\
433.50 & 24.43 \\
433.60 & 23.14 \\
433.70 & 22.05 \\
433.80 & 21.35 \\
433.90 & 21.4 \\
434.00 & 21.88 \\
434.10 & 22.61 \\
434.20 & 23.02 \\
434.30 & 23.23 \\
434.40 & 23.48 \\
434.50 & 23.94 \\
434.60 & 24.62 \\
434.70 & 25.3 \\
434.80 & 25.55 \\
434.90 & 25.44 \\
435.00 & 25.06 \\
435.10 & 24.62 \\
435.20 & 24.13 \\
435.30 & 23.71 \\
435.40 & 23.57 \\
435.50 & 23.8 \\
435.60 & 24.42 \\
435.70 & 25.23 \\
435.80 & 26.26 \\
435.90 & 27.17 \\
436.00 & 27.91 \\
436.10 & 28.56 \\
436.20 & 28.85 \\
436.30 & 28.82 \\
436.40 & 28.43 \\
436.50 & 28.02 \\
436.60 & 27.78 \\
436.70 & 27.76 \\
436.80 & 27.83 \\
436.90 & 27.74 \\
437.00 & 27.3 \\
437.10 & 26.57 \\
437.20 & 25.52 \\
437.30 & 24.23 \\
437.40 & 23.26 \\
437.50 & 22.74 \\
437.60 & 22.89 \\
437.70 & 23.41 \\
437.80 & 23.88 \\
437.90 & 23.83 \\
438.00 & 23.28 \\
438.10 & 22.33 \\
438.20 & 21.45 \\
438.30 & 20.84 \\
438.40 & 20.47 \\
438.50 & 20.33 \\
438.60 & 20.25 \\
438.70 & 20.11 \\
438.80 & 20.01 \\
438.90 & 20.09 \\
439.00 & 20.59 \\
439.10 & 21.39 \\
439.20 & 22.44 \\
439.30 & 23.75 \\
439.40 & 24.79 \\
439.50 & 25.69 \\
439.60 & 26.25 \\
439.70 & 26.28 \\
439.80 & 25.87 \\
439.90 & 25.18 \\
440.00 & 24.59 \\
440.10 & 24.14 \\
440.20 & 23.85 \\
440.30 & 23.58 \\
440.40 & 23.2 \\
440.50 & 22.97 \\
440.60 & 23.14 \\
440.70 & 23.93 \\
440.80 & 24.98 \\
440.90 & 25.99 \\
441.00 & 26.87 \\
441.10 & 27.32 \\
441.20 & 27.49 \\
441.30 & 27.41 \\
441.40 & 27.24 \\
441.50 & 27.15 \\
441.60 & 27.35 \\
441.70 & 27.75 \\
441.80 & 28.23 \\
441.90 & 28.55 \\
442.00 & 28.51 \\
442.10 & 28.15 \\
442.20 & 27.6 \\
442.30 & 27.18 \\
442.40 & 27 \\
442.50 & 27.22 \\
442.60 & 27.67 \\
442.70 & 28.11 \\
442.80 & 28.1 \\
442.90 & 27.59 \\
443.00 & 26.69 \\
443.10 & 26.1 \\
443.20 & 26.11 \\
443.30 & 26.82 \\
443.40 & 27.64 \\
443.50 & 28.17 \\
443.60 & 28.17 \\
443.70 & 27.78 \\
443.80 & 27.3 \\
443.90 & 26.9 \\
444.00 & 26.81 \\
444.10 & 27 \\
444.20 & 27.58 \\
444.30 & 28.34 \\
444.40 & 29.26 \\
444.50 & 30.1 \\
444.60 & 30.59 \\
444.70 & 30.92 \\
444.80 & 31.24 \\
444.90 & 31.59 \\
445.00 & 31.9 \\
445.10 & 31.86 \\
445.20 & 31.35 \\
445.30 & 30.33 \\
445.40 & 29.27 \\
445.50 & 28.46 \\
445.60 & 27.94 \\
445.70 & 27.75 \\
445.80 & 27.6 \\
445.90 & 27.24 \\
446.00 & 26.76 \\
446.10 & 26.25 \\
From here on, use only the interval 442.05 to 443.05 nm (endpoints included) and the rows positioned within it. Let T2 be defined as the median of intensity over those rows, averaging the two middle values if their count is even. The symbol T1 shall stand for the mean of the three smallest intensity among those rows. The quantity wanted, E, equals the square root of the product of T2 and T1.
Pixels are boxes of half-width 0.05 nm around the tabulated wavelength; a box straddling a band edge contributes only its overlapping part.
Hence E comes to 27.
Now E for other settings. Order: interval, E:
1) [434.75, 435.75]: 24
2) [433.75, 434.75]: 22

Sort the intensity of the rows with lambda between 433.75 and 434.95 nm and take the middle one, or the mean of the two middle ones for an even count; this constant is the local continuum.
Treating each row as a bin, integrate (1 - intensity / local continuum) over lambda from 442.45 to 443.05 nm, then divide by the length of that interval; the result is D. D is -0.2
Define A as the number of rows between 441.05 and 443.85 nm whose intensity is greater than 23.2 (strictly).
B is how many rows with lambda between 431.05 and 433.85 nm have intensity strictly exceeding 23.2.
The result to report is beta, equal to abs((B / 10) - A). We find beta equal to 26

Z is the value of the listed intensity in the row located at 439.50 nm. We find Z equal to 25.69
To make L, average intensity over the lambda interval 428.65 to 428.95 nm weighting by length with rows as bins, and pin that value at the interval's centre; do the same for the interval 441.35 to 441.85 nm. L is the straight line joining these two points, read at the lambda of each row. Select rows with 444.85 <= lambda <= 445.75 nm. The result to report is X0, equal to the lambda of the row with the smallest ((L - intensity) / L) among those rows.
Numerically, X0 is 445.00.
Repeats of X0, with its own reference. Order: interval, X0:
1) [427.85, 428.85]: 428.40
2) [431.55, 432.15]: 431.80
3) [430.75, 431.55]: 431.50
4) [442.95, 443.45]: 443.40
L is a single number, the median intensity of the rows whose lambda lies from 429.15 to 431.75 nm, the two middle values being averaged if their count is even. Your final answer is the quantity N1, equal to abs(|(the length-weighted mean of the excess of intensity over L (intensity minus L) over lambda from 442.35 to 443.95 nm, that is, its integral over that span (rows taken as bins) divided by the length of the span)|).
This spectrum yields 7.8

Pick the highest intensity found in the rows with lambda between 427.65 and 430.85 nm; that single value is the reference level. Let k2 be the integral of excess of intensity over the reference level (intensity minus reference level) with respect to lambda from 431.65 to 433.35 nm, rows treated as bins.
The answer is 0.0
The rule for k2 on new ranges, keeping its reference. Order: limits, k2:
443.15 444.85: 6.7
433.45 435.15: -1.3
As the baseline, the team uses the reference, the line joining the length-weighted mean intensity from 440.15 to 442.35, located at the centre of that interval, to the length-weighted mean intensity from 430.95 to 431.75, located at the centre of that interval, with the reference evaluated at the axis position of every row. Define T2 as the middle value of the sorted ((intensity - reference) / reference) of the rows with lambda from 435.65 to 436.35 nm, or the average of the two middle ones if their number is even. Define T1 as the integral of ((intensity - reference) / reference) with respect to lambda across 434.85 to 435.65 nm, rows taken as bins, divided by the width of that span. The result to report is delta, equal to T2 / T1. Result -8.6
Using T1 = -0.01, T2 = 0.121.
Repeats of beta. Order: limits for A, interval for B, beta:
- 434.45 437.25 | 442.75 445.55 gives 25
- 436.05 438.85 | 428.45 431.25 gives 18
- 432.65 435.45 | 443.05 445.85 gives 15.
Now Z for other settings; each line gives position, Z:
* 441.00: 26.87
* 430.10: 15.29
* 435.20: 24.13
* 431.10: 20.82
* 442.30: 27.18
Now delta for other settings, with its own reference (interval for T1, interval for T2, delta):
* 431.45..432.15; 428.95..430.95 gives -2.3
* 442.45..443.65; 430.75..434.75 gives -1.1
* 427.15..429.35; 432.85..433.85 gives 0.2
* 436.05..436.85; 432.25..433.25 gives -0.3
